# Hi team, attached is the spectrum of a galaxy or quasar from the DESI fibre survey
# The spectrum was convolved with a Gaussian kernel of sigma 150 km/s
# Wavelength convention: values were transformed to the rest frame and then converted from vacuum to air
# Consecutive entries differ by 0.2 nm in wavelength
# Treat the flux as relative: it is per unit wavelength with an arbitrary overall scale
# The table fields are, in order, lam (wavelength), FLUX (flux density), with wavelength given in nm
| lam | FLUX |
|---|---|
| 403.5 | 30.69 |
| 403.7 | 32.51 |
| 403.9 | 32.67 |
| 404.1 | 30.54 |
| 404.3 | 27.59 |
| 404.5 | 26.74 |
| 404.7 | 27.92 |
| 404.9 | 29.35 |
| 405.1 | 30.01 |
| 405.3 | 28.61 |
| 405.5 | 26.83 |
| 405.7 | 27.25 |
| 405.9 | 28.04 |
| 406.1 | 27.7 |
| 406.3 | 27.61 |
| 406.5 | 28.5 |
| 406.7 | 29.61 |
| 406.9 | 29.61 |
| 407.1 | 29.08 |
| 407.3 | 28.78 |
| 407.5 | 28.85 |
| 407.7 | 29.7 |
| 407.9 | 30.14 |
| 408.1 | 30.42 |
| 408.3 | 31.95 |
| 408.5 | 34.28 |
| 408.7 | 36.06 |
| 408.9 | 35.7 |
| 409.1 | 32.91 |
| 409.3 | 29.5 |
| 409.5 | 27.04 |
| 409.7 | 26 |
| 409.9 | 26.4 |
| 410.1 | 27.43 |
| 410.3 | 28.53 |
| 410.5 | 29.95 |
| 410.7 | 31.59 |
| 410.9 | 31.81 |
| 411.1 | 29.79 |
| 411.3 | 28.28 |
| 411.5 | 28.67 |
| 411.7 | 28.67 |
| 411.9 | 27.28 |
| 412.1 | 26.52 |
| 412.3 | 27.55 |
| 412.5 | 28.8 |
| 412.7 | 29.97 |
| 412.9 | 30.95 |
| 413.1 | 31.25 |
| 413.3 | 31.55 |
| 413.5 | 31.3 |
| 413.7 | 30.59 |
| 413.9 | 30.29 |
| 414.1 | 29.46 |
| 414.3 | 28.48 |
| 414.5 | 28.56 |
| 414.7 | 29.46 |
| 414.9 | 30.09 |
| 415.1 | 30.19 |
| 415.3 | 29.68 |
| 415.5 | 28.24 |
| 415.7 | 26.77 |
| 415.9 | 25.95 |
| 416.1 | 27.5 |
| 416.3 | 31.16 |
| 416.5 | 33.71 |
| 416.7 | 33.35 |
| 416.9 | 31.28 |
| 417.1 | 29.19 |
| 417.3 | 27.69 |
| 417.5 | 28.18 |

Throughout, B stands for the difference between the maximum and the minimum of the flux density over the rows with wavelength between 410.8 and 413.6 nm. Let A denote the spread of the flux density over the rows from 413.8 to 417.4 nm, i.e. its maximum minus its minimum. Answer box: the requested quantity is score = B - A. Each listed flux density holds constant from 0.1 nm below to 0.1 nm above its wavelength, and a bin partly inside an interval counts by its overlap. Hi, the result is -2.5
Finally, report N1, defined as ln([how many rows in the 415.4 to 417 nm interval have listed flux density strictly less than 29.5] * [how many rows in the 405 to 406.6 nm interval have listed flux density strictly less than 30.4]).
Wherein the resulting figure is 3.5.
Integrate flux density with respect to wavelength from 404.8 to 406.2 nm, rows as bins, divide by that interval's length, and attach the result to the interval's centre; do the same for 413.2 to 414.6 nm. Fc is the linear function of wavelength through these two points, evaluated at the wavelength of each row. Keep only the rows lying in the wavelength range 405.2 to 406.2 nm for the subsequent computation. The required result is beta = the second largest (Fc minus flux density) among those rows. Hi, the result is 1.0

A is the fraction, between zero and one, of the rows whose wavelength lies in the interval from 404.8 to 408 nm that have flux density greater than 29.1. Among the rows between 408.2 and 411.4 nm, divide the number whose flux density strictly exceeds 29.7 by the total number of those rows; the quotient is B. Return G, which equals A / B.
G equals 0.7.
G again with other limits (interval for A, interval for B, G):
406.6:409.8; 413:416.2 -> 1.6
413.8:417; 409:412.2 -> 2.0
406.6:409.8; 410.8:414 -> 1.2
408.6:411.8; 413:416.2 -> 1.1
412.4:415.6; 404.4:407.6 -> 12.0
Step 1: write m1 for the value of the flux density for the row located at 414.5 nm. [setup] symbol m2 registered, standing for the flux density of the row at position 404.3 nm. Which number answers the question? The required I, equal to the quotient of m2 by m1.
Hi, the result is 0.97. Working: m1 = 28.56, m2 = 27.59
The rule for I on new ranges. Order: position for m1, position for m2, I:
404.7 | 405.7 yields 0.98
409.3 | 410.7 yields 1.07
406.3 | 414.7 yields 1.07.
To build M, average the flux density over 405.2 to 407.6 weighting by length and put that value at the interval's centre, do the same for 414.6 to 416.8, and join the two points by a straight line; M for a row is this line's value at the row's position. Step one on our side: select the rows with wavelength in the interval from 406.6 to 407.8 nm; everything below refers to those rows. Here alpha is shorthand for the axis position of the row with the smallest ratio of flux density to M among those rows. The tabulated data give 407.3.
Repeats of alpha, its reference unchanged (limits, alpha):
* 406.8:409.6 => 409.5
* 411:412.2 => 412.1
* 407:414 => 409.7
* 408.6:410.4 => 409.7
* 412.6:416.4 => 415.9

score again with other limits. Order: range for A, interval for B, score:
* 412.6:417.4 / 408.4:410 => 2.3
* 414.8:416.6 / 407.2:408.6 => -2.3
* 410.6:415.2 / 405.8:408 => -2.8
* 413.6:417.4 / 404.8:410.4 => 2.3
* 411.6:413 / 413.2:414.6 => -1.4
